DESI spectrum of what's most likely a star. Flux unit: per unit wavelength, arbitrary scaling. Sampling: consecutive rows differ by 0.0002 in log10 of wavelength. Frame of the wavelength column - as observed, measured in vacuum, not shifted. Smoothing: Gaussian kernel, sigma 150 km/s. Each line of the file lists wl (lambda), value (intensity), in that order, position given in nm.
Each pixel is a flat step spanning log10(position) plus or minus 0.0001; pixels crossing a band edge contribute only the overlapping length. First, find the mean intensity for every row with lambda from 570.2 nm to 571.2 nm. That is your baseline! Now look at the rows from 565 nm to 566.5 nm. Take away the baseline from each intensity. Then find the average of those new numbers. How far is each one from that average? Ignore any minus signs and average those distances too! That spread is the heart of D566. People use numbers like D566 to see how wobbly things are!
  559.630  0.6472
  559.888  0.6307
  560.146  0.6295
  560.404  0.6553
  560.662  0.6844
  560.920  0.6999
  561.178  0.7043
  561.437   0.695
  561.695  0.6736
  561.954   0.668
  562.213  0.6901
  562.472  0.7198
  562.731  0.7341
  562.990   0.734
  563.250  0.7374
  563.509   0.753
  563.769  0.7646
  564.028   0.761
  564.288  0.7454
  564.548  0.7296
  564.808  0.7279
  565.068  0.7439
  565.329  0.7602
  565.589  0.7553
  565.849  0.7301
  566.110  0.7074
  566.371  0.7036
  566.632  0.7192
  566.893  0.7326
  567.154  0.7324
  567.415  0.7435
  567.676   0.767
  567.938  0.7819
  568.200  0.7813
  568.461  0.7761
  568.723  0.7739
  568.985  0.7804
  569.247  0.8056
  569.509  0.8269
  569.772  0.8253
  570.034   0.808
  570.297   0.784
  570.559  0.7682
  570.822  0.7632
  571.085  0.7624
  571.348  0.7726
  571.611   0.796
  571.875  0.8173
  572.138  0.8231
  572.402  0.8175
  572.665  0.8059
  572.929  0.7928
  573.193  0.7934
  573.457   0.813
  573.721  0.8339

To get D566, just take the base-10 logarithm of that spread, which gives -1.71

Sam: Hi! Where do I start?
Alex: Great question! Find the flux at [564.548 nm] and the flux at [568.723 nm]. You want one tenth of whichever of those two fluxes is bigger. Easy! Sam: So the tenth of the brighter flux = 0.0774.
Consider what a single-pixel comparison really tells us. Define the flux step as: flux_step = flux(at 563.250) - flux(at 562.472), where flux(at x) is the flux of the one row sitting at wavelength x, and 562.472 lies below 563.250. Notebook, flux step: 0.018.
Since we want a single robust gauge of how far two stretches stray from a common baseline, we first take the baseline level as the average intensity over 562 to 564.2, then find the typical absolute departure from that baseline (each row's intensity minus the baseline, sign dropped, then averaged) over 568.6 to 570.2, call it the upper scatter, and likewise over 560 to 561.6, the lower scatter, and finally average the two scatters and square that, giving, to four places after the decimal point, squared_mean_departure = 0.0039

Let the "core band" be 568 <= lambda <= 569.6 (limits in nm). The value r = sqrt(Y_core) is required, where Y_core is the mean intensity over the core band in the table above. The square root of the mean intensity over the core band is 0.889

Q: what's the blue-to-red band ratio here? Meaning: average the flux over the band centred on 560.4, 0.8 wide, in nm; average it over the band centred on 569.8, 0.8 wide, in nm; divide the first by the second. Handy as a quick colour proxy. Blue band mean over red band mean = 0.80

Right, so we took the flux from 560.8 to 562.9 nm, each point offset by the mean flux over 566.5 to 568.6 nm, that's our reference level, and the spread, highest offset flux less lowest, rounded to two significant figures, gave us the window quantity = 0.066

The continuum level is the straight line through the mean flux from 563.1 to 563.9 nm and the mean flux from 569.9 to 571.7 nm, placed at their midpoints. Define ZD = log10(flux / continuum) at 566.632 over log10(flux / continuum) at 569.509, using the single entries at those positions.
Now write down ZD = -0.9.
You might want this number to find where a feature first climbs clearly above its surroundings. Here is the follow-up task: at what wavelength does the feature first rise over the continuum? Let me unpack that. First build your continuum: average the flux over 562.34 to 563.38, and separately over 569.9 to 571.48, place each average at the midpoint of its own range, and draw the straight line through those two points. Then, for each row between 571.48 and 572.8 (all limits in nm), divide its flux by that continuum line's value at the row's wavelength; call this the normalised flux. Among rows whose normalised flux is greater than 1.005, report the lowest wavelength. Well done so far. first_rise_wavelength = 571.611 nm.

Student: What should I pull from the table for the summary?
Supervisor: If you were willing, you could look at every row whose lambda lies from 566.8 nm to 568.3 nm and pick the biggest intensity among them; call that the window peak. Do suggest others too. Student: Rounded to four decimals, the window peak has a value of 0.7819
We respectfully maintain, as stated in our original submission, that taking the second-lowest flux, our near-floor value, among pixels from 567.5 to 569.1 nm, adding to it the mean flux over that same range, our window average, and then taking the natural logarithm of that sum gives 0.44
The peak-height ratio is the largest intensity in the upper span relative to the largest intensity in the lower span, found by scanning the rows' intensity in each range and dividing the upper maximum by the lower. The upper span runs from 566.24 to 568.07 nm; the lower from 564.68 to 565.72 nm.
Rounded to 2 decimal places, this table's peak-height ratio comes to 1.03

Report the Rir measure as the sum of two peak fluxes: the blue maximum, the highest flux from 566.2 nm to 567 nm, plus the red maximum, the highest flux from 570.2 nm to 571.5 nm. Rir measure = 1.52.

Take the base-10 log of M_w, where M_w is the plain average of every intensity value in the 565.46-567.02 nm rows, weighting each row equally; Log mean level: -0.14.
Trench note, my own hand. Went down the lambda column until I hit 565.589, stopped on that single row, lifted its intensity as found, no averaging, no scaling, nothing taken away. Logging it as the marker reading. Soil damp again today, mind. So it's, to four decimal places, 0.7553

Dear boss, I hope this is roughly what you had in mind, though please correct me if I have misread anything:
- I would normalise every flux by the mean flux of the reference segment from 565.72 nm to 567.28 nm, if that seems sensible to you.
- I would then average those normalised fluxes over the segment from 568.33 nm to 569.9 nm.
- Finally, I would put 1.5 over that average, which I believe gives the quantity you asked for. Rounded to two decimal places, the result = 1.35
